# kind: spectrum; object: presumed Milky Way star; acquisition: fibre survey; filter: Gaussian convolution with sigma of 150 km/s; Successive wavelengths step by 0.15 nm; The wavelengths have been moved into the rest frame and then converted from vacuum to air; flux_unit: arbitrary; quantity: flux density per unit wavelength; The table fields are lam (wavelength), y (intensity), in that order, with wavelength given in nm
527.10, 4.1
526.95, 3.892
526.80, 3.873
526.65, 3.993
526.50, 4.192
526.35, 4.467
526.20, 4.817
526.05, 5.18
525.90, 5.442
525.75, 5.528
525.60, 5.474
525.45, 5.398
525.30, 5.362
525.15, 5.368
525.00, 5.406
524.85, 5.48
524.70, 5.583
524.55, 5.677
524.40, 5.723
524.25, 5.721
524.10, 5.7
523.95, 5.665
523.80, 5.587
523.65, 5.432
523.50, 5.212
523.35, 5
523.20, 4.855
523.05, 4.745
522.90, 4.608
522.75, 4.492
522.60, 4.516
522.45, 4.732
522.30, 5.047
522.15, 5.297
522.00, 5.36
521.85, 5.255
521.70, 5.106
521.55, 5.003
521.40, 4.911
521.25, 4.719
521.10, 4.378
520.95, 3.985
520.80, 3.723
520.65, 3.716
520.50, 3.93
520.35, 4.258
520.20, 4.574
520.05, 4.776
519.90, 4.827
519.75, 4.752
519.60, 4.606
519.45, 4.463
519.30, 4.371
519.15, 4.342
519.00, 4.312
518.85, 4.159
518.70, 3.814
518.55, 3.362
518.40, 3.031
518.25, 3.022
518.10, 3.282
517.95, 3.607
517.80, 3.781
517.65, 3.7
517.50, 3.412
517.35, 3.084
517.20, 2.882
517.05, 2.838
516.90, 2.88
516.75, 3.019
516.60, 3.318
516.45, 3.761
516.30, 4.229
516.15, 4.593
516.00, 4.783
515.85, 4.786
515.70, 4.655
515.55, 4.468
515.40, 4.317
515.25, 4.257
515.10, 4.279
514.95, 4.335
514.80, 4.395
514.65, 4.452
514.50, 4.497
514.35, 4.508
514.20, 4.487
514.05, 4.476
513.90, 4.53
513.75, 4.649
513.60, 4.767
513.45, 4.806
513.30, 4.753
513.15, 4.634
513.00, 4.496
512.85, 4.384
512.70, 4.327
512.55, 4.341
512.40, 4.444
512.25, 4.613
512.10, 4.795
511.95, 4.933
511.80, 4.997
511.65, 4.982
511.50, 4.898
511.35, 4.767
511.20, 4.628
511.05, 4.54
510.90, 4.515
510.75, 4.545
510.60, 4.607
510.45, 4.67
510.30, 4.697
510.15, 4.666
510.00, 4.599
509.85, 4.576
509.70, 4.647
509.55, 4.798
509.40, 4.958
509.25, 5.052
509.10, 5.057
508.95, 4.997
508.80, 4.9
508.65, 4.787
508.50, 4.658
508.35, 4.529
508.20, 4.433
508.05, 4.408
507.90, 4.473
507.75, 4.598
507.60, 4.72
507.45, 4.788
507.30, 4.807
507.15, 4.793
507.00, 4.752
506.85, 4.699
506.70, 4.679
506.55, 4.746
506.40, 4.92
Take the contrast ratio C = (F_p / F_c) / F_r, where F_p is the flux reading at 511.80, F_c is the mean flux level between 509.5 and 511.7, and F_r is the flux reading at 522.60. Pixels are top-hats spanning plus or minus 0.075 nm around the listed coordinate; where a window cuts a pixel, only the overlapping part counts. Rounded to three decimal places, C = 0.237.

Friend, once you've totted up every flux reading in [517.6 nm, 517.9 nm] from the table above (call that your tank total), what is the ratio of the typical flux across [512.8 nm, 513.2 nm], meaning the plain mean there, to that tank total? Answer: 0.60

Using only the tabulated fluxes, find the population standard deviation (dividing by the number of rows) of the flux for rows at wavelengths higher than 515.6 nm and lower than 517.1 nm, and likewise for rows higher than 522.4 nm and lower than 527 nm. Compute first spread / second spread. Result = 1.4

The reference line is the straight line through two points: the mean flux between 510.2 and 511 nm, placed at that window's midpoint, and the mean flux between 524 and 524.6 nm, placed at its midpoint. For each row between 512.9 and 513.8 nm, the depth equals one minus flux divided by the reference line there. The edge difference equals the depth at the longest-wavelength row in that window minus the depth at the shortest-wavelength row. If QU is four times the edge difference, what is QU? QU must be -0.1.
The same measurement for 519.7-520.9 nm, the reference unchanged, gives 0.8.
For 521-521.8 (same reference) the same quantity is -0.5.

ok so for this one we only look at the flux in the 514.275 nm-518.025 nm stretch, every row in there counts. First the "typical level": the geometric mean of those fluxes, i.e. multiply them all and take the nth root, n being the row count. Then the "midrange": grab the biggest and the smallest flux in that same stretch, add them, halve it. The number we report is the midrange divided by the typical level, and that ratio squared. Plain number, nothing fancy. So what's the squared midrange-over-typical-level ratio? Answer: 0.96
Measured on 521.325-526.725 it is 0.90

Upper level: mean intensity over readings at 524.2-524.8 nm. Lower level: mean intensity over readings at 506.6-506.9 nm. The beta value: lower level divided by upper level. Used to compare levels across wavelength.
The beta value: 0.83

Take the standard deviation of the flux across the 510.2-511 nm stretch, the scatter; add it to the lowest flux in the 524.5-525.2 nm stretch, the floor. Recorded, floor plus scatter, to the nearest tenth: 5.4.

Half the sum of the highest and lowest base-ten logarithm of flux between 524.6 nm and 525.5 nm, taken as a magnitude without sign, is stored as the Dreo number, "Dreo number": 0.738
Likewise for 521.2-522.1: 0.702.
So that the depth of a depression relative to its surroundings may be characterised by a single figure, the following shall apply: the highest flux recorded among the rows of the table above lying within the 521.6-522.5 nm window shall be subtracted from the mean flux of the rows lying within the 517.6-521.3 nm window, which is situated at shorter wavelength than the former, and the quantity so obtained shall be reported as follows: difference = -1.3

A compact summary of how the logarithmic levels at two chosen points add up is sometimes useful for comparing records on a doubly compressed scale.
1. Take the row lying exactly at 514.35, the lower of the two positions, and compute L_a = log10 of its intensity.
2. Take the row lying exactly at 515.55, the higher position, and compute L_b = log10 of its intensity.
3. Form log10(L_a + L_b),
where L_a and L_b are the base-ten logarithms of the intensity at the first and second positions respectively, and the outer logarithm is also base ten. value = 0.115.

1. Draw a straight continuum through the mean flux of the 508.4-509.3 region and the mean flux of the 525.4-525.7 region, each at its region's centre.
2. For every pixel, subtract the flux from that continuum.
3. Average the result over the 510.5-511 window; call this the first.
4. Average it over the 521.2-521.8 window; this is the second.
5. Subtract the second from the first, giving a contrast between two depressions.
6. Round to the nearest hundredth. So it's 0.04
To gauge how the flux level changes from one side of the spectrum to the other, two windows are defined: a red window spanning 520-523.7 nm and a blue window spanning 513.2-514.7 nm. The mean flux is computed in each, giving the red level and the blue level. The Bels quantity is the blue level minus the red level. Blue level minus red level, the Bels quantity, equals -0.1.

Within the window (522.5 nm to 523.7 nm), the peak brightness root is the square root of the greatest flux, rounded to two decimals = 2.33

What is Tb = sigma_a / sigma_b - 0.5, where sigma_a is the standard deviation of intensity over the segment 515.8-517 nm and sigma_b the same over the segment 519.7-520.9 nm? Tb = 1.1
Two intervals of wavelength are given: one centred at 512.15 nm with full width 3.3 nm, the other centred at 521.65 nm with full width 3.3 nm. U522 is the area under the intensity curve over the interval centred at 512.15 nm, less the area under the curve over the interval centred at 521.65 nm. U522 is 0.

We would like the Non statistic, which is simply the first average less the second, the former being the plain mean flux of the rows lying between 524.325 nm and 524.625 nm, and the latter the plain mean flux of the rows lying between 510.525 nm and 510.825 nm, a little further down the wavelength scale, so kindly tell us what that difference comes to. 1.1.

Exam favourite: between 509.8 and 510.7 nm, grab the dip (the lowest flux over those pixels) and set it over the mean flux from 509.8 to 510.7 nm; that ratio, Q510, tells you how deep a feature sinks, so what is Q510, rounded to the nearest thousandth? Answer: 0.987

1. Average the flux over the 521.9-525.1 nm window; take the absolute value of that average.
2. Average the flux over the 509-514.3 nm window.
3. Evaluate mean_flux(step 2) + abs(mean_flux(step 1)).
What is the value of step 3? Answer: 9.9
